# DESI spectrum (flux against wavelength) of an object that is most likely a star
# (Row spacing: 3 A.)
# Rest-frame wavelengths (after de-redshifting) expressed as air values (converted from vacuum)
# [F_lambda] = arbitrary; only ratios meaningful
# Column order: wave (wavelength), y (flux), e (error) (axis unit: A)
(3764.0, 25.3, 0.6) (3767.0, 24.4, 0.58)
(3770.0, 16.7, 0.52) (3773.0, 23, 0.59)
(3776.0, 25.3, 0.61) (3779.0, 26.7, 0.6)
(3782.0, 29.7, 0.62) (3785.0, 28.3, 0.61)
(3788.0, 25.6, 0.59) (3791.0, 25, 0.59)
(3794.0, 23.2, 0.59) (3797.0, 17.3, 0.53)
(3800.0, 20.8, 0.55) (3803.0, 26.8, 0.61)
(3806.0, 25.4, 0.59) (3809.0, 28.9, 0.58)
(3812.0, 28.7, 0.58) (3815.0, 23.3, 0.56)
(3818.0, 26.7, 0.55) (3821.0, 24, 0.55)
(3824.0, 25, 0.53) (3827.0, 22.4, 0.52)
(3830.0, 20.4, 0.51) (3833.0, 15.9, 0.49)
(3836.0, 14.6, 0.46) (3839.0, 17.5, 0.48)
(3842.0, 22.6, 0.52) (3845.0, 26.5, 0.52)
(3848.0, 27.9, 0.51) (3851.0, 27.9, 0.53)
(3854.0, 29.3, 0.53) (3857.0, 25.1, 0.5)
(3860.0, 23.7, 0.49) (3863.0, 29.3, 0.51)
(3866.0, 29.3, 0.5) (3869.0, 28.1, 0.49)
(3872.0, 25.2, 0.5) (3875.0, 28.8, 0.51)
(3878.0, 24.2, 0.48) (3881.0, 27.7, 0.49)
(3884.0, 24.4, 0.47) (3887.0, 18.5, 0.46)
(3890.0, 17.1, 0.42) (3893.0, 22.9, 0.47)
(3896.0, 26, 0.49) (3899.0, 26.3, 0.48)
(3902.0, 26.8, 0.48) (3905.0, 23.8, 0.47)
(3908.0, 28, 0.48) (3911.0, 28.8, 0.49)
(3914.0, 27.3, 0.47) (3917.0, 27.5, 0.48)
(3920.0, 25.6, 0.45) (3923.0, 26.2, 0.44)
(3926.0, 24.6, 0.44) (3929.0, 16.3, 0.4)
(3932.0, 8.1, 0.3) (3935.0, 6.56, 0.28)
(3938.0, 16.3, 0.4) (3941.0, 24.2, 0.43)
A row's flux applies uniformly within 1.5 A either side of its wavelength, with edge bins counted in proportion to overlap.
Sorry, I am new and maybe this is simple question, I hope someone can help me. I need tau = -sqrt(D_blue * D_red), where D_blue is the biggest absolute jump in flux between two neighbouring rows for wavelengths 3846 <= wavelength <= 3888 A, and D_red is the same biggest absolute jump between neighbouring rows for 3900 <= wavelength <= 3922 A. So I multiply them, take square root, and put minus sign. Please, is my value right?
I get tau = -5.0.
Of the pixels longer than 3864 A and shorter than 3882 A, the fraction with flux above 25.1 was 0.83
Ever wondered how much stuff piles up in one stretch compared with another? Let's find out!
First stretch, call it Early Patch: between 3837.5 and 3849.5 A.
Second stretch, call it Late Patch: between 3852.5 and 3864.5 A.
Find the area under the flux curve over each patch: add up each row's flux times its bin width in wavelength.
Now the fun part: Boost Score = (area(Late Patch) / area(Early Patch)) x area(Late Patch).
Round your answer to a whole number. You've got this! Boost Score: 366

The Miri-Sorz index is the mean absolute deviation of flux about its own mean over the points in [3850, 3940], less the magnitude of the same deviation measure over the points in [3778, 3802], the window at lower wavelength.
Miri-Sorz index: 1.1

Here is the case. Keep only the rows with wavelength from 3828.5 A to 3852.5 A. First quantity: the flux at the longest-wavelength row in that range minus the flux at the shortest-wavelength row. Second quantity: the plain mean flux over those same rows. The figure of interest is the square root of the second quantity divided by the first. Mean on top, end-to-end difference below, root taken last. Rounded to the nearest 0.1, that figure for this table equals 1.7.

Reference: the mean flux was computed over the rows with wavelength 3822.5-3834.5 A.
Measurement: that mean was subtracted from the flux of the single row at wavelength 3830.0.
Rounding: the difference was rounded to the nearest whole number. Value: -1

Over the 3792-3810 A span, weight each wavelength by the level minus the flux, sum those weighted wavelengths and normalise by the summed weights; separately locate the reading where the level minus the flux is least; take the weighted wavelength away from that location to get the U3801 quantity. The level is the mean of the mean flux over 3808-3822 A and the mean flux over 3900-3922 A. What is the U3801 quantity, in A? 12.7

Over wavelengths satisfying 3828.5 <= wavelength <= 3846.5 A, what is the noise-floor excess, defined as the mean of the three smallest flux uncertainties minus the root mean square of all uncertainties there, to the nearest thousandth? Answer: -0.020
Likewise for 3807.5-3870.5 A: -0.044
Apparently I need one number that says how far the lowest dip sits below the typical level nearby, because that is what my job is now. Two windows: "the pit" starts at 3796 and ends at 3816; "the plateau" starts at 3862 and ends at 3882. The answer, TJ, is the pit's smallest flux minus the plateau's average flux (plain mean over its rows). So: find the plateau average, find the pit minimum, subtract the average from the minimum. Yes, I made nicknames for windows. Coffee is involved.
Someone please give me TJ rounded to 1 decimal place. -10.2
